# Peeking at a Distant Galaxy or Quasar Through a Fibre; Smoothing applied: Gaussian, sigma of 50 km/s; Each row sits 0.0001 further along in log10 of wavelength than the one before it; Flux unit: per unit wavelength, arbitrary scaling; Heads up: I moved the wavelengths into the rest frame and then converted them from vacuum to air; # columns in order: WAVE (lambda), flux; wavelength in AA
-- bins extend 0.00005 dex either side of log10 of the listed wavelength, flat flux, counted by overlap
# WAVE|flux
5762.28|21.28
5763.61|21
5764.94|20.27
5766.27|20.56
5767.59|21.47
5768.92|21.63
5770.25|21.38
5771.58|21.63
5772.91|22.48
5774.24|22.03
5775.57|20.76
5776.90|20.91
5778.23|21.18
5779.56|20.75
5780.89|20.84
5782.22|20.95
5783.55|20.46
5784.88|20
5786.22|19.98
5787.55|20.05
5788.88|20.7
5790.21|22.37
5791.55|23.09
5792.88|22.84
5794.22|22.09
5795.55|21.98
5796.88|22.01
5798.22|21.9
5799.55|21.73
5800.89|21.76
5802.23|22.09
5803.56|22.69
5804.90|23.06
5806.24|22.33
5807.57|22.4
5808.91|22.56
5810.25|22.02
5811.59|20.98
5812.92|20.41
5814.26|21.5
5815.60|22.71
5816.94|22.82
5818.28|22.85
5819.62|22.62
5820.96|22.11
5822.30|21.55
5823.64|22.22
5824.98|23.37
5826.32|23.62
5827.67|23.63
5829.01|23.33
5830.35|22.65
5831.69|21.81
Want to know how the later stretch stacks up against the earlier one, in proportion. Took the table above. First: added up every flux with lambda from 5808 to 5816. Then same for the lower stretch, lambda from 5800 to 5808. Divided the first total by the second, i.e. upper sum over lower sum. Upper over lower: 0.97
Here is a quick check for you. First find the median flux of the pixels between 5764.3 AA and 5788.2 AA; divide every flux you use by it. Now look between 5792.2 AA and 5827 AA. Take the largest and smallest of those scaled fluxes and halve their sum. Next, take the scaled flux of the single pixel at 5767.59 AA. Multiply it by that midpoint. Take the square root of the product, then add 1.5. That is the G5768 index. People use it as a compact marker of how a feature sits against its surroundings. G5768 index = 2.54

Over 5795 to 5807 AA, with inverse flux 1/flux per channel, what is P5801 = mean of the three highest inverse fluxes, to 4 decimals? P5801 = 0.0459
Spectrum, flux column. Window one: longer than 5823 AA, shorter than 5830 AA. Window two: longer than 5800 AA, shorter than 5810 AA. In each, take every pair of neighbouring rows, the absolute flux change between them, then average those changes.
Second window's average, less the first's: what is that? -0.05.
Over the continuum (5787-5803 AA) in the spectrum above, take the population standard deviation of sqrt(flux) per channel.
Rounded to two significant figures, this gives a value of 0.085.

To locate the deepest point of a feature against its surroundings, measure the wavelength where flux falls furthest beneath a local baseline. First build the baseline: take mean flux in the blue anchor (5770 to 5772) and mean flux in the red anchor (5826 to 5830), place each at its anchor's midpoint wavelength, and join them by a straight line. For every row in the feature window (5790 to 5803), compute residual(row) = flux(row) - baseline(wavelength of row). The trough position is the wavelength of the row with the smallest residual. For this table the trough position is 5800.89 AA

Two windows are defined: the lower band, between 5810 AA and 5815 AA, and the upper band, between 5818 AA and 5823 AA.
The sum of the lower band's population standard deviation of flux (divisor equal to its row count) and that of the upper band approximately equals 1.10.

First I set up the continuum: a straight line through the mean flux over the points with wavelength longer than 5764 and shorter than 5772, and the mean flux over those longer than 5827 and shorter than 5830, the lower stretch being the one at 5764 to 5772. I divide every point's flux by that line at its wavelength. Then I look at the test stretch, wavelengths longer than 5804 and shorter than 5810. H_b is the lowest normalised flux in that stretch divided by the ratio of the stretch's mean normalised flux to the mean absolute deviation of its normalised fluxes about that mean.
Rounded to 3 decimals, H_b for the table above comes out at 0.012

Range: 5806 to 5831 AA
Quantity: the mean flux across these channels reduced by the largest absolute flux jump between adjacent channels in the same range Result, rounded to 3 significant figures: 21.2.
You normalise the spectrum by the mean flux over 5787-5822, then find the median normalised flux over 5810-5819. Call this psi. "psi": 1.00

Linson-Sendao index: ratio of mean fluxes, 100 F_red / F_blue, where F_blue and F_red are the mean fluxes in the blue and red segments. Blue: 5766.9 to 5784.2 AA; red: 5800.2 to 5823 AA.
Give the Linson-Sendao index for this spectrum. 104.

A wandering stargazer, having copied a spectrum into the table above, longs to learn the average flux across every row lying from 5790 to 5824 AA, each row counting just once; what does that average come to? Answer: 22.2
